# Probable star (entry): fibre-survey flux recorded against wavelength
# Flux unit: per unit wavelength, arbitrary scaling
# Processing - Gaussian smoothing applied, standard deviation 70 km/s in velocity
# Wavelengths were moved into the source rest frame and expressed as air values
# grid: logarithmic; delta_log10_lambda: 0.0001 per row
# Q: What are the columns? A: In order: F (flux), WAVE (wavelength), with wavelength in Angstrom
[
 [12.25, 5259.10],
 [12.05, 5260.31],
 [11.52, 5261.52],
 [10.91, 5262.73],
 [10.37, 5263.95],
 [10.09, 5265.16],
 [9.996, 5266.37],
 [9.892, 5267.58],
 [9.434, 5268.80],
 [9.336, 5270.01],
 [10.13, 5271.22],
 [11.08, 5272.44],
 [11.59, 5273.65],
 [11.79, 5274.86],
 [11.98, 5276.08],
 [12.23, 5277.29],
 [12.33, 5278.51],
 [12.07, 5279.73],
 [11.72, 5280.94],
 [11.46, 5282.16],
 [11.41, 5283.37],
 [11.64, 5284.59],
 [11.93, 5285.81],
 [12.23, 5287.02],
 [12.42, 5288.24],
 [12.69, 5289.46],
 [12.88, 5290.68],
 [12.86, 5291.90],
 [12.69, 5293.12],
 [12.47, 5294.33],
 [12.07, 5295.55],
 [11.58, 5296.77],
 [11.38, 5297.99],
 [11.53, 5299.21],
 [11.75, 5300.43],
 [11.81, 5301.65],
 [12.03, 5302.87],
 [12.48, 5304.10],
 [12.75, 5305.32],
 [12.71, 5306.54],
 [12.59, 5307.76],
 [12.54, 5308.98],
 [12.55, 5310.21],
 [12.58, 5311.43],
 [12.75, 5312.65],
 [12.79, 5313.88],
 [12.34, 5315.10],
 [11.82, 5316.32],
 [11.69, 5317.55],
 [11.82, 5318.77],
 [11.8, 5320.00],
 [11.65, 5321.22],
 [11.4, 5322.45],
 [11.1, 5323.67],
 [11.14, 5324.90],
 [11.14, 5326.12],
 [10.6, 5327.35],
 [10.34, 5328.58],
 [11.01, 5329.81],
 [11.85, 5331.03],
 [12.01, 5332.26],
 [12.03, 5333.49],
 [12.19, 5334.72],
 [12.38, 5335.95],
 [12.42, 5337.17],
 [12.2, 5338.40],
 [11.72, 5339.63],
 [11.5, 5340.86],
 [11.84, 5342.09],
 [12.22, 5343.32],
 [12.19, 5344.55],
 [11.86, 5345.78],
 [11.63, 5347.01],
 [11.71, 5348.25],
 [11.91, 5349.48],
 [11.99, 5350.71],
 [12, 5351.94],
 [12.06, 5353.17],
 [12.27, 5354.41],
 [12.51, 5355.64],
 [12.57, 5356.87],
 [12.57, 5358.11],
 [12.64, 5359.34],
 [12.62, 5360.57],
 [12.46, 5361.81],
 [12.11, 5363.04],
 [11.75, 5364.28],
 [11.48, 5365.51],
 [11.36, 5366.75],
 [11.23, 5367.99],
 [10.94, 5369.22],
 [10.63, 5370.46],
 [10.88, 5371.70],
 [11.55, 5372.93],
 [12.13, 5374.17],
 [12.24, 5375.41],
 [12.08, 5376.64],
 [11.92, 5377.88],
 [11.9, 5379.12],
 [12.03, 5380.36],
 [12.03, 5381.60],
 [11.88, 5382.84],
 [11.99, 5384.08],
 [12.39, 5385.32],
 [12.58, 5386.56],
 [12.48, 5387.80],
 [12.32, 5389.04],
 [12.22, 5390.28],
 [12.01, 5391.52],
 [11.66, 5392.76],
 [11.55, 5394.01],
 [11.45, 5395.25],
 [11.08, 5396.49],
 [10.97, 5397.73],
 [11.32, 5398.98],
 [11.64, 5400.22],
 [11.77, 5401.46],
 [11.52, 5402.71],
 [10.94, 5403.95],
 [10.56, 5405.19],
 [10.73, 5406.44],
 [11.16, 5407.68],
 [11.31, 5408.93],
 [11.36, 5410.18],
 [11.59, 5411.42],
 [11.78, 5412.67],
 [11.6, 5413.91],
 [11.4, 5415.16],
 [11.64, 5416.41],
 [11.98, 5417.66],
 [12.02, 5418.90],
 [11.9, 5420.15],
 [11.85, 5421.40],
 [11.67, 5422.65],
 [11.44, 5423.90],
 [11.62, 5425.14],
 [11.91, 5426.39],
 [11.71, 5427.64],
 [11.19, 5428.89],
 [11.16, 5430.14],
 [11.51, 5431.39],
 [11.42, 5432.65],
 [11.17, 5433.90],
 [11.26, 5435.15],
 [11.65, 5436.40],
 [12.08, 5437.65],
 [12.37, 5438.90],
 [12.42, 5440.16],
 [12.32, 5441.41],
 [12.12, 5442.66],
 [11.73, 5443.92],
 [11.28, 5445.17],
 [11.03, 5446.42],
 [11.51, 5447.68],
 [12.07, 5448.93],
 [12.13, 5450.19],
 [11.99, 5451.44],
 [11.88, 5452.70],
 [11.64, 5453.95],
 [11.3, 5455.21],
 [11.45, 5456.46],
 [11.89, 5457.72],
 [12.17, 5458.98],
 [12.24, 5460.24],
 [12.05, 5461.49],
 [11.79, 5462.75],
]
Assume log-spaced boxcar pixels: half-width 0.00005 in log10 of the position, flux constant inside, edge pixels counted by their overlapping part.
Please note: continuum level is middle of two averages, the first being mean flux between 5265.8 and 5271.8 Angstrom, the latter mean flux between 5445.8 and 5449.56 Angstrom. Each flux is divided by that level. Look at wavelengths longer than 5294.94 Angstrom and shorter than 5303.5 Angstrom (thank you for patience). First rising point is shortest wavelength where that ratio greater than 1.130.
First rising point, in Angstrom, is 5295.55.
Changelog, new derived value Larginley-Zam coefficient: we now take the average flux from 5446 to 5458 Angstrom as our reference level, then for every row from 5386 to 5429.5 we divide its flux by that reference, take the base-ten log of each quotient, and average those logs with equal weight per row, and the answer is -0.004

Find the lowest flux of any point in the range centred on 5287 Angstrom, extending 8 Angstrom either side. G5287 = 11.41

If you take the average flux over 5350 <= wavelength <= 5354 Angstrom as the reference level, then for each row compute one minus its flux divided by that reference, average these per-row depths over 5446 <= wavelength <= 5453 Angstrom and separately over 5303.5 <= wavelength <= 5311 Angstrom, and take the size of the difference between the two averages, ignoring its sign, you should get 0.07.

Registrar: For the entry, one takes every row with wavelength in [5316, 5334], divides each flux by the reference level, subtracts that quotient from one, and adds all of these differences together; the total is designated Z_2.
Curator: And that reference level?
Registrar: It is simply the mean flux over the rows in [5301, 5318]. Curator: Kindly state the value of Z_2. 1.16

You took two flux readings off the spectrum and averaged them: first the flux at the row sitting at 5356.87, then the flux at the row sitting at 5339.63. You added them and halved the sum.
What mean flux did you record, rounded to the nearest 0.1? 12.1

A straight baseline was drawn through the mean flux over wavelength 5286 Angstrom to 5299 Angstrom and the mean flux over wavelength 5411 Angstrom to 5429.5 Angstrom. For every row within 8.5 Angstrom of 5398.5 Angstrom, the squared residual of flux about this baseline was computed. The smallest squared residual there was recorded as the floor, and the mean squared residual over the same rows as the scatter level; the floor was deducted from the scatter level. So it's 0.37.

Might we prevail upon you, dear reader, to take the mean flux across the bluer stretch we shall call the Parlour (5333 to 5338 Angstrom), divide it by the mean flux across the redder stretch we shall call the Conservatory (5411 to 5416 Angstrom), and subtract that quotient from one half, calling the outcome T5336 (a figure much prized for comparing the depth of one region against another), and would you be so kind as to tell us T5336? -0.56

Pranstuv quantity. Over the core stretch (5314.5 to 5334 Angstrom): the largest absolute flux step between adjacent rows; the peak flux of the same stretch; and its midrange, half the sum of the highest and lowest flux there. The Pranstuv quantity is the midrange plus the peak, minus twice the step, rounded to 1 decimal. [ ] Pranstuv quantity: 22.0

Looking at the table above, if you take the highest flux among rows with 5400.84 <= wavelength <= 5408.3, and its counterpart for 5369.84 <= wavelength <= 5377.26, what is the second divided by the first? 1.04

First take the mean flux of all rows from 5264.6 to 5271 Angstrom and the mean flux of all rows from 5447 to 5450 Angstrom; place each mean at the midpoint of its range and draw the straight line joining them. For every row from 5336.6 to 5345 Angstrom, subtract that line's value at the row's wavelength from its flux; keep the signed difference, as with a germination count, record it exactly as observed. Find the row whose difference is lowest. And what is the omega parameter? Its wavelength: 5340.86 Angstrom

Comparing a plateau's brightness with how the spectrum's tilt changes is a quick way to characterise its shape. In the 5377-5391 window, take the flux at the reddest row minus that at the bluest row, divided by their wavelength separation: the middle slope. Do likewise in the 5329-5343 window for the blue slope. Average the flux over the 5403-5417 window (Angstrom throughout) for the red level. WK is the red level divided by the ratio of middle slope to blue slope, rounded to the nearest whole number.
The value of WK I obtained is 32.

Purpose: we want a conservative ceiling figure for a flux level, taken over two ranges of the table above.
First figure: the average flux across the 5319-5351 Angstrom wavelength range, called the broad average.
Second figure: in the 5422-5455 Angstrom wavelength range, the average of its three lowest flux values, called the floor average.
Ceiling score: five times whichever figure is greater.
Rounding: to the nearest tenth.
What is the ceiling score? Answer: 58.4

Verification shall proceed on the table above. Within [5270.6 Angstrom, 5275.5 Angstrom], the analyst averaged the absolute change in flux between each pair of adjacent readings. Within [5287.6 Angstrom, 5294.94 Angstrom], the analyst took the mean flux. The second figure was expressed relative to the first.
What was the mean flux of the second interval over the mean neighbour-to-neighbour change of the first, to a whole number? 23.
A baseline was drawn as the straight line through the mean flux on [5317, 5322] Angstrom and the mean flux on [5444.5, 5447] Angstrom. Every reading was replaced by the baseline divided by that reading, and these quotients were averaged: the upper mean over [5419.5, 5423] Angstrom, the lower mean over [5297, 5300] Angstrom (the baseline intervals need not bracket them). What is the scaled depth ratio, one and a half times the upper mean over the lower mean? 1.39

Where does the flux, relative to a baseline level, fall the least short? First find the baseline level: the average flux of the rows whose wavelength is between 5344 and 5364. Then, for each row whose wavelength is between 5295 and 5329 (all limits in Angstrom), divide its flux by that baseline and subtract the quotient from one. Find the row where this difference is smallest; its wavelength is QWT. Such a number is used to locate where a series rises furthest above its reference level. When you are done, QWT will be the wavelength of 5313.88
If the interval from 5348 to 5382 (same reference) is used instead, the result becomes 5359.34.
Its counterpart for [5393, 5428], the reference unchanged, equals 5418.90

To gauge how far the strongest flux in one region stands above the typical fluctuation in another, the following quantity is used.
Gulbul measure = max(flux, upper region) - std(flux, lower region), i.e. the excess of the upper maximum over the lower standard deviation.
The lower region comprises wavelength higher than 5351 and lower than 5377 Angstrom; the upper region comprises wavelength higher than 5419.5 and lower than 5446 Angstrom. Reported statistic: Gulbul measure 11.8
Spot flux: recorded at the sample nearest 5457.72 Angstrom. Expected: 11.89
